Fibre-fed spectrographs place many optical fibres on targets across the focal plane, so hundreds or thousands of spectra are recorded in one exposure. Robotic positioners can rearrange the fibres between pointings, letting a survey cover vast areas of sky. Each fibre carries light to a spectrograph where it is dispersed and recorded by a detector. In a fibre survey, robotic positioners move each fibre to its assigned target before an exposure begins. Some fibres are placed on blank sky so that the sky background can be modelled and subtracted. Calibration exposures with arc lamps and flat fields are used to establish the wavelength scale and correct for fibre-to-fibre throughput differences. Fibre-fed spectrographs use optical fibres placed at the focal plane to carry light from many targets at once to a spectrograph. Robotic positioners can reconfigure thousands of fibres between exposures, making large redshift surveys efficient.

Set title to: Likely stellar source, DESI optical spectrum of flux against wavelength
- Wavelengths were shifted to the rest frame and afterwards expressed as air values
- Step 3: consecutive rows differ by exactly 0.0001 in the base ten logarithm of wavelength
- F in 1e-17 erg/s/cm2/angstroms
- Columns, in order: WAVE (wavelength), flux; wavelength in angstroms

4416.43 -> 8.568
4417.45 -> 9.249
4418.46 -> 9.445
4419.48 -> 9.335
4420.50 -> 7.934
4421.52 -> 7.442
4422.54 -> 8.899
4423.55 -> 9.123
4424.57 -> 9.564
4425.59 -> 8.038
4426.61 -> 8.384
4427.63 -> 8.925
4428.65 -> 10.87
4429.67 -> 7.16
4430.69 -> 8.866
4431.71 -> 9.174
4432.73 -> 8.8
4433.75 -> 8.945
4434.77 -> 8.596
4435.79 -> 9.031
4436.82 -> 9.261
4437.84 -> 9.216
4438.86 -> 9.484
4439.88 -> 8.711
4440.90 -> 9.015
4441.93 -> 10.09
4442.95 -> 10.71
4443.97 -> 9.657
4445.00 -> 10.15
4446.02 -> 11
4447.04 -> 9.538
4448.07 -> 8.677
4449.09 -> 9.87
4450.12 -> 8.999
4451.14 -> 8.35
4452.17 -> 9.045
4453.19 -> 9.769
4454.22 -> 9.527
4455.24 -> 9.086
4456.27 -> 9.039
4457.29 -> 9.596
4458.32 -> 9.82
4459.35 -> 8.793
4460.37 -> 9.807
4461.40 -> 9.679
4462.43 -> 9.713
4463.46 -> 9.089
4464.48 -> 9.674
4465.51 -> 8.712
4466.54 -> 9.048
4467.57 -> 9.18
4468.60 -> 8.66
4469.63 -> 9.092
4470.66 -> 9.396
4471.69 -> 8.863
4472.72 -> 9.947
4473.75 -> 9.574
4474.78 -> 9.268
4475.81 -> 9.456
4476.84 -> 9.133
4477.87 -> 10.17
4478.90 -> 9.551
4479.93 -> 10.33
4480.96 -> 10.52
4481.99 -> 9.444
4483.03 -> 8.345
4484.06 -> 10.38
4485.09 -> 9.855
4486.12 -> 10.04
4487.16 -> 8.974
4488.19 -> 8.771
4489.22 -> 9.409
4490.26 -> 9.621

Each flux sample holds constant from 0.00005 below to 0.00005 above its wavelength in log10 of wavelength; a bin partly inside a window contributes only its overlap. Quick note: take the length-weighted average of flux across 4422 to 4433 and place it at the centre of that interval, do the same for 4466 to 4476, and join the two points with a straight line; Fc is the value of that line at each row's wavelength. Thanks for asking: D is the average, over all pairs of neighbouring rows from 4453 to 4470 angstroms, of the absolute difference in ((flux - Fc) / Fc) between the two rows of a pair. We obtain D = 0.050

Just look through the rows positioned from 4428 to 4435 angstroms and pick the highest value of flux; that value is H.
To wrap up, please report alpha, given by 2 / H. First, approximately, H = 10.87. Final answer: 0.184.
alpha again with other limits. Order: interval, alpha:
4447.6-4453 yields 0.203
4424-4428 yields 0.209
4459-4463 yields 0.204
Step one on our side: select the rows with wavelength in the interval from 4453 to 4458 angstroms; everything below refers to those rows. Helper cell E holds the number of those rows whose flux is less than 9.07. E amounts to 1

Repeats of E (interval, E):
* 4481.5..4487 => 1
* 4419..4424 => 3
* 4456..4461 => 2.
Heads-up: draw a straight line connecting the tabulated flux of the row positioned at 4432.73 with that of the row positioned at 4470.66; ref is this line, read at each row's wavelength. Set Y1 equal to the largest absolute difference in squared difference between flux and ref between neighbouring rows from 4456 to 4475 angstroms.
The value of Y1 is 0.5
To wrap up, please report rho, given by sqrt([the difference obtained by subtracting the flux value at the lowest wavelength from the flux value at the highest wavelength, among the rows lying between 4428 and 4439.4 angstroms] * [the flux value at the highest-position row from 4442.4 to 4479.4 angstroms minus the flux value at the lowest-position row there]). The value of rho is 1.3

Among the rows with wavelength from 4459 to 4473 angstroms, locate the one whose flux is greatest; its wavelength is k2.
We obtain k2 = 4472.72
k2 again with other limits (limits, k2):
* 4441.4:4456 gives 4446.02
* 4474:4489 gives 4480.96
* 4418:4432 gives 4428.65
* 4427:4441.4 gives 4428.65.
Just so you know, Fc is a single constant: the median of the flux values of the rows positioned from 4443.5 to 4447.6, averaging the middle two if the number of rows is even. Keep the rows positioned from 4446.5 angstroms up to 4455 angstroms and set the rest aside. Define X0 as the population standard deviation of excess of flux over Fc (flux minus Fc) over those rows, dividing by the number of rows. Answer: 0.51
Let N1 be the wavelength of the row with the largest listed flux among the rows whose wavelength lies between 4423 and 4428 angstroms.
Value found 4424.57 angstroms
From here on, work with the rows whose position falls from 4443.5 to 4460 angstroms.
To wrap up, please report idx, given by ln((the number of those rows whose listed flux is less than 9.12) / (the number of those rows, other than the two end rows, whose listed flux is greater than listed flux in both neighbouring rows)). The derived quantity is 0.56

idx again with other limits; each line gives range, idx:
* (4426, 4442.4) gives 0.69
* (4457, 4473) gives 0.15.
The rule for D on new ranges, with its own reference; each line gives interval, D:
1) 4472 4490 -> 0.071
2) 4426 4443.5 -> 0.089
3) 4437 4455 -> 0.084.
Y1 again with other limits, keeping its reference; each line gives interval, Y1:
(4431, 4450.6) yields 3.7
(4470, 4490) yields 1.5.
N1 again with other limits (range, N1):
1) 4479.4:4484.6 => 4480.96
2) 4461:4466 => 4462.43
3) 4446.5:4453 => 4449.09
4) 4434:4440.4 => 4438.86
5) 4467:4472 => 4470.66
